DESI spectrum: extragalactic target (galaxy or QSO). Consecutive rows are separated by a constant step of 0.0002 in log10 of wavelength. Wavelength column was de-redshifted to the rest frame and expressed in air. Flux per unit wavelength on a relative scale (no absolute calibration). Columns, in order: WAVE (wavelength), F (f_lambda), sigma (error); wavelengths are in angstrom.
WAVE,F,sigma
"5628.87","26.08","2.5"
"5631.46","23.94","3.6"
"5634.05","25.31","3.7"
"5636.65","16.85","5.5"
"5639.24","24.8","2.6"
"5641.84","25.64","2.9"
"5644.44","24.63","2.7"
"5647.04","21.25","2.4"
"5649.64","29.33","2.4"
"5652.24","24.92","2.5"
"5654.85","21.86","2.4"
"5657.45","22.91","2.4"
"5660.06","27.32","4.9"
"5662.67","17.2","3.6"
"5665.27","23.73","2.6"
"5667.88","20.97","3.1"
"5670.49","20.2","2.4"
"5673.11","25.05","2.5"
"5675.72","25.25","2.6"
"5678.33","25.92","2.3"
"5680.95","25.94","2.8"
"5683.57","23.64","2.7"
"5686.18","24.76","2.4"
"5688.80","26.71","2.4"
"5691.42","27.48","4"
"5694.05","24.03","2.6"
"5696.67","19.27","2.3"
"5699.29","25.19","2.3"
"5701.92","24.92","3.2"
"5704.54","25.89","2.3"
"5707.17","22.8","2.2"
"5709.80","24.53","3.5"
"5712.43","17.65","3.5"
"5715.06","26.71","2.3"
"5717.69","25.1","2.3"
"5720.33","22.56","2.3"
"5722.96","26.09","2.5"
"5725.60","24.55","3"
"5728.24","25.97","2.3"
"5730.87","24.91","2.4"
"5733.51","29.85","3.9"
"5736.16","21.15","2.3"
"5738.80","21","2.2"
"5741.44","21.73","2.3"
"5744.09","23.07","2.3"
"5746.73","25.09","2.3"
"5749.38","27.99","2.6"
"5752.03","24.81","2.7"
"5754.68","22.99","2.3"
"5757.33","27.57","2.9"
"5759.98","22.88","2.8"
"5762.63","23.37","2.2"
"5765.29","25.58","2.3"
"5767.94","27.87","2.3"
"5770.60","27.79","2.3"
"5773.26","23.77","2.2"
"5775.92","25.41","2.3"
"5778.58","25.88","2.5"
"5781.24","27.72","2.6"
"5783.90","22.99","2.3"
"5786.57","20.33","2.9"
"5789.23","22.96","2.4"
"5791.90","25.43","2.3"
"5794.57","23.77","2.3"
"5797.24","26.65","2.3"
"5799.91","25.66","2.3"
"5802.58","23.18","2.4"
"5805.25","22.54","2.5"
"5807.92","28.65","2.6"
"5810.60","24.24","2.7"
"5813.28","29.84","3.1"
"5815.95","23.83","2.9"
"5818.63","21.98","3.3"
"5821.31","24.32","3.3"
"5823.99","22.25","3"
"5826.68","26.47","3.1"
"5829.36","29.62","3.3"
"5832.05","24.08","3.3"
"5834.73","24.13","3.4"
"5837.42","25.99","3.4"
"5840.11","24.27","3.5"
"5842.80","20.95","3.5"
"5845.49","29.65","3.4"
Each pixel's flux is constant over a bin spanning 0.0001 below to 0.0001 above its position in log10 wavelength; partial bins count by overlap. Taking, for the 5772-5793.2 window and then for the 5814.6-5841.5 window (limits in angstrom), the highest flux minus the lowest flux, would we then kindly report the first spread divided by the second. 0.97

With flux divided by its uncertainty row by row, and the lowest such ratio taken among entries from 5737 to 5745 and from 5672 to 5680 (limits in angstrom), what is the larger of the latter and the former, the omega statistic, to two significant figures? 9.7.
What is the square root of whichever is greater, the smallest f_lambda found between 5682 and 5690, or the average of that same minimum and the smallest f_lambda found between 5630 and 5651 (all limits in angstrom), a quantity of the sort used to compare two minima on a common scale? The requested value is 4.86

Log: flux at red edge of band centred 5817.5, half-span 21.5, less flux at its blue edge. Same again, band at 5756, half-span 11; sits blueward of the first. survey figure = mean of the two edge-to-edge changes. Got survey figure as 0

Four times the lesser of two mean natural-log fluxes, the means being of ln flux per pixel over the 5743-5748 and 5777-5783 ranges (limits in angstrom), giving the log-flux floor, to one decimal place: 12.7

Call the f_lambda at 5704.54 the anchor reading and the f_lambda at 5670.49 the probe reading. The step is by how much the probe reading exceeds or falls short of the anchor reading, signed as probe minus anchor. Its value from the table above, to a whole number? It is -6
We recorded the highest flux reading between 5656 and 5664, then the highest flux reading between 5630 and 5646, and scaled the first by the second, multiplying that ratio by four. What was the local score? 4.26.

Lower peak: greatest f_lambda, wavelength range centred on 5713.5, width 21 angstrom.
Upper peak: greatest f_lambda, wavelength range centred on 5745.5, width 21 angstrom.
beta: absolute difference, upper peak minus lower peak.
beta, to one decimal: 1.3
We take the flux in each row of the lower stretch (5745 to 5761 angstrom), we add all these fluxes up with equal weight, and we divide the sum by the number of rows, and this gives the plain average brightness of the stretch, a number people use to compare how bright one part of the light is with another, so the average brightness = 25.2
